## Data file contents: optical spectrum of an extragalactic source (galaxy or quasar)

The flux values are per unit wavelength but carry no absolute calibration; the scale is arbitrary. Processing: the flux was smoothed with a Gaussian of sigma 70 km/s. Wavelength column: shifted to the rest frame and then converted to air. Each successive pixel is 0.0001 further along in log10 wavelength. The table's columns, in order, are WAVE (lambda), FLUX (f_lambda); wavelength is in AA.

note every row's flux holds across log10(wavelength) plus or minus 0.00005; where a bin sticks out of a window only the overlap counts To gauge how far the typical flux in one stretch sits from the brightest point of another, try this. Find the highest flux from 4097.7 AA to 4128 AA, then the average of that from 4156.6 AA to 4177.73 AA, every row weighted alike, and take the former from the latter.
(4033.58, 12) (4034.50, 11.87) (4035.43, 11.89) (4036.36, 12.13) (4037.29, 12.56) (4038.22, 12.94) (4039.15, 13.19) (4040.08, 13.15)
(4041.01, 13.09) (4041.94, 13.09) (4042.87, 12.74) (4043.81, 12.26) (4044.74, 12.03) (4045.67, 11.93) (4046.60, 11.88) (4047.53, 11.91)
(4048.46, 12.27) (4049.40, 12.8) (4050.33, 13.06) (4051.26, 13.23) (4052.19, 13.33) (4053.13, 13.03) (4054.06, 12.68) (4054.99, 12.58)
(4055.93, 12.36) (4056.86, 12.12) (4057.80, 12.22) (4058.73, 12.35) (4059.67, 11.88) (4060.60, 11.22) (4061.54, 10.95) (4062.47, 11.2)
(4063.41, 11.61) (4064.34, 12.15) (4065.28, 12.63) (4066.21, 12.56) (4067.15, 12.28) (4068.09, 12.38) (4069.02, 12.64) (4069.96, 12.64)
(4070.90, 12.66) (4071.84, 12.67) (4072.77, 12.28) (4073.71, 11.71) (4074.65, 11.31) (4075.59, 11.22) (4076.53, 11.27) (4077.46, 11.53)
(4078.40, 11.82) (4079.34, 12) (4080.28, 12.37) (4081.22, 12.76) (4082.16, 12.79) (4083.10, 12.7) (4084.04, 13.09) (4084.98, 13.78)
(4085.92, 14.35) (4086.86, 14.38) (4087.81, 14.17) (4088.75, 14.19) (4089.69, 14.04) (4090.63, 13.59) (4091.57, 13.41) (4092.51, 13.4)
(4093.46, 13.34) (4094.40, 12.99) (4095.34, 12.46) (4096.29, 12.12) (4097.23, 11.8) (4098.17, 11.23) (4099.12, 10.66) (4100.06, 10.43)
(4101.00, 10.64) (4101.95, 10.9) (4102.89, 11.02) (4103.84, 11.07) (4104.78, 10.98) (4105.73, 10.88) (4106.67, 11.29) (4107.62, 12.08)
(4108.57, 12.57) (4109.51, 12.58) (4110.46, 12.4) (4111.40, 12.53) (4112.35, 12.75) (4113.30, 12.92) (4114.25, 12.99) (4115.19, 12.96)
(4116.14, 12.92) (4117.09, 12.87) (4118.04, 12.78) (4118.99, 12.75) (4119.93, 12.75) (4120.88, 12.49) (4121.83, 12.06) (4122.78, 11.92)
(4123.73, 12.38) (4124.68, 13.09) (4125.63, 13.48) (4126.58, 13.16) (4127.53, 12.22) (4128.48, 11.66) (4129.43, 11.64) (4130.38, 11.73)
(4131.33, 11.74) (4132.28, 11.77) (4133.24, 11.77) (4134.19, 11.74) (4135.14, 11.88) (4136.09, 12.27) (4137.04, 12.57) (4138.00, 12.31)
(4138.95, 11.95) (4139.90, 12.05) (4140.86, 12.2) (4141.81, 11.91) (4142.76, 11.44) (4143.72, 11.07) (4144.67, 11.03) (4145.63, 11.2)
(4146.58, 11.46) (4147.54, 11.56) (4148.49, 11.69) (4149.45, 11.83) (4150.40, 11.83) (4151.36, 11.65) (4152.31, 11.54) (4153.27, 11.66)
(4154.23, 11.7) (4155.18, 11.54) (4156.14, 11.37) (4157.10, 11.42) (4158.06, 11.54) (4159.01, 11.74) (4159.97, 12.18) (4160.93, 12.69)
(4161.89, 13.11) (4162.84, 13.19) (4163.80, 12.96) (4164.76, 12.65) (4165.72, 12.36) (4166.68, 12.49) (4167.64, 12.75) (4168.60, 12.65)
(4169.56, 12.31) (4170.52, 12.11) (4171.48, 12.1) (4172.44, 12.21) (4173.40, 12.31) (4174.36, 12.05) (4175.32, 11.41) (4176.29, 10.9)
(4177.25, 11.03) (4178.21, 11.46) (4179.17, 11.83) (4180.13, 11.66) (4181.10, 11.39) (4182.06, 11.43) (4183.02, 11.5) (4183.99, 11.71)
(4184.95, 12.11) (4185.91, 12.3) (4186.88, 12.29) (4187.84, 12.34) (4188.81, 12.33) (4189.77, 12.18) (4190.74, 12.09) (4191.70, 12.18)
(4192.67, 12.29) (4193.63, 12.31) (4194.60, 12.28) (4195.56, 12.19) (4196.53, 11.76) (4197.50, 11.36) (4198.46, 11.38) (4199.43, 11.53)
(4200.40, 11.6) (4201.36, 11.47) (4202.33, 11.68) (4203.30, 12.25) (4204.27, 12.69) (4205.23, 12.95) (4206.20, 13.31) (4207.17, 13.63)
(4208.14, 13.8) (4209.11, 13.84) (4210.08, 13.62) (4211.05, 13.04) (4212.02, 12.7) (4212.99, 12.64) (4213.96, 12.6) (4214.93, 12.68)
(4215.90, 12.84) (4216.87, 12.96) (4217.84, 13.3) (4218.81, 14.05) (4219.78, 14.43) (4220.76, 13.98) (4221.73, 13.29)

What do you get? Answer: -1.3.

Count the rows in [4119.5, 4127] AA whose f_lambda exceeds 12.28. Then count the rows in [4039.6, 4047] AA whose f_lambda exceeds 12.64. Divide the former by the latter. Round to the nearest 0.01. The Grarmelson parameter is 1.50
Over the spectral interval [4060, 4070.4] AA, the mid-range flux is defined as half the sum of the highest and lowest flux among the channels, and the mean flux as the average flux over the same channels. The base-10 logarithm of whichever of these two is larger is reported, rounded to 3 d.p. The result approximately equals 1.080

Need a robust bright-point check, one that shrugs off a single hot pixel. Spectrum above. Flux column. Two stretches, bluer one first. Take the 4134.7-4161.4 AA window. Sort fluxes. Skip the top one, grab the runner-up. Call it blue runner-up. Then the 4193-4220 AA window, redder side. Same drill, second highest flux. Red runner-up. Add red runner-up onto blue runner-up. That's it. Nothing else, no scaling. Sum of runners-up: 26.6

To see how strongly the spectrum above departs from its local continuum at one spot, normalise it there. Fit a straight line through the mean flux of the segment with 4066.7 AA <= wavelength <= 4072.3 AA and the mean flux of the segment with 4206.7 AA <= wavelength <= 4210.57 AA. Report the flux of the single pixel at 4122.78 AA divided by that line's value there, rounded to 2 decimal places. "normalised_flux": 0.92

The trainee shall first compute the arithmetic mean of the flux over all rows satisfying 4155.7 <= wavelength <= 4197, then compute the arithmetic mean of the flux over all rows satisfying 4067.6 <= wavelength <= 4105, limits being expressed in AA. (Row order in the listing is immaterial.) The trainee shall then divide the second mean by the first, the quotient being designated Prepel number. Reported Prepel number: 1.025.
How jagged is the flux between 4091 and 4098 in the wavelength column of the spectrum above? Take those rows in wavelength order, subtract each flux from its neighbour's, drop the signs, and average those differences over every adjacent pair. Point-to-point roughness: 0.27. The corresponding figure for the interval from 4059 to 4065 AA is 0.43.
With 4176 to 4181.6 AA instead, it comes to 0.27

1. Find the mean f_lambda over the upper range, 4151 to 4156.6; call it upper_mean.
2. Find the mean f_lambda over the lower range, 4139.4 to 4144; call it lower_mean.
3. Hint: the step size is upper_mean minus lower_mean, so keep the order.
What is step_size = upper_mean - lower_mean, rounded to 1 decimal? -0.2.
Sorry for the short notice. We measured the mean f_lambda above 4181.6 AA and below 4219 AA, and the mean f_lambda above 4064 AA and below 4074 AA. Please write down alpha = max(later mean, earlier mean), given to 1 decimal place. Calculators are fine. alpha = 12.4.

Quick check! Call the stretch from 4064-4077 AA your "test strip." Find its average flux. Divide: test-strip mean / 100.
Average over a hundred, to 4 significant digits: 0.1217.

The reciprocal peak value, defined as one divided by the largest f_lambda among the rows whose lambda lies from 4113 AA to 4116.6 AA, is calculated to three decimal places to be 0.077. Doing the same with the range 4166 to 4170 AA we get 0.078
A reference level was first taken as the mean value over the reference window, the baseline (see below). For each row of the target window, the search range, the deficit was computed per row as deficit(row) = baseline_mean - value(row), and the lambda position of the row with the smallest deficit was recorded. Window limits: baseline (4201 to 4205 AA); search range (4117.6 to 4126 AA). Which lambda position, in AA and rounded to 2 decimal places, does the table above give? 4125.63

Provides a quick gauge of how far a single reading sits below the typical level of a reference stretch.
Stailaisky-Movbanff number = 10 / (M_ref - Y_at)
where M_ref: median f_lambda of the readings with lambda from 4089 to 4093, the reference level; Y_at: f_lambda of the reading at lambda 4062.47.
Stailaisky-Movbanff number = 4.3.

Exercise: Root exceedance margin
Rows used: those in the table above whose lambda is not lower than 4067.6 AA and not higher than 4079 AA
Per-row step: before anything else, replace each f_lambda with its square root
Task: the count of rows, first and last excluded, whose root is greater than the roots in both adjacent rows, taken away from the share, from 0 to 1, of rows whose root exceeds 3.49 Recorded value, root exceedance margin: -0.50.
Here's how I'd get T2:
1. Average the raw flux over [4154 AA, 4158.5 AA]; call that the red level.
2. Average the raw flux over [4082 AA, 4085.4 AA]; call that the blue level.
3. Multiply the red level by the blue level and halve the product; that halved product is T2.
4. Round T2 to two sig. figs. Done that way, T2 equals 75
